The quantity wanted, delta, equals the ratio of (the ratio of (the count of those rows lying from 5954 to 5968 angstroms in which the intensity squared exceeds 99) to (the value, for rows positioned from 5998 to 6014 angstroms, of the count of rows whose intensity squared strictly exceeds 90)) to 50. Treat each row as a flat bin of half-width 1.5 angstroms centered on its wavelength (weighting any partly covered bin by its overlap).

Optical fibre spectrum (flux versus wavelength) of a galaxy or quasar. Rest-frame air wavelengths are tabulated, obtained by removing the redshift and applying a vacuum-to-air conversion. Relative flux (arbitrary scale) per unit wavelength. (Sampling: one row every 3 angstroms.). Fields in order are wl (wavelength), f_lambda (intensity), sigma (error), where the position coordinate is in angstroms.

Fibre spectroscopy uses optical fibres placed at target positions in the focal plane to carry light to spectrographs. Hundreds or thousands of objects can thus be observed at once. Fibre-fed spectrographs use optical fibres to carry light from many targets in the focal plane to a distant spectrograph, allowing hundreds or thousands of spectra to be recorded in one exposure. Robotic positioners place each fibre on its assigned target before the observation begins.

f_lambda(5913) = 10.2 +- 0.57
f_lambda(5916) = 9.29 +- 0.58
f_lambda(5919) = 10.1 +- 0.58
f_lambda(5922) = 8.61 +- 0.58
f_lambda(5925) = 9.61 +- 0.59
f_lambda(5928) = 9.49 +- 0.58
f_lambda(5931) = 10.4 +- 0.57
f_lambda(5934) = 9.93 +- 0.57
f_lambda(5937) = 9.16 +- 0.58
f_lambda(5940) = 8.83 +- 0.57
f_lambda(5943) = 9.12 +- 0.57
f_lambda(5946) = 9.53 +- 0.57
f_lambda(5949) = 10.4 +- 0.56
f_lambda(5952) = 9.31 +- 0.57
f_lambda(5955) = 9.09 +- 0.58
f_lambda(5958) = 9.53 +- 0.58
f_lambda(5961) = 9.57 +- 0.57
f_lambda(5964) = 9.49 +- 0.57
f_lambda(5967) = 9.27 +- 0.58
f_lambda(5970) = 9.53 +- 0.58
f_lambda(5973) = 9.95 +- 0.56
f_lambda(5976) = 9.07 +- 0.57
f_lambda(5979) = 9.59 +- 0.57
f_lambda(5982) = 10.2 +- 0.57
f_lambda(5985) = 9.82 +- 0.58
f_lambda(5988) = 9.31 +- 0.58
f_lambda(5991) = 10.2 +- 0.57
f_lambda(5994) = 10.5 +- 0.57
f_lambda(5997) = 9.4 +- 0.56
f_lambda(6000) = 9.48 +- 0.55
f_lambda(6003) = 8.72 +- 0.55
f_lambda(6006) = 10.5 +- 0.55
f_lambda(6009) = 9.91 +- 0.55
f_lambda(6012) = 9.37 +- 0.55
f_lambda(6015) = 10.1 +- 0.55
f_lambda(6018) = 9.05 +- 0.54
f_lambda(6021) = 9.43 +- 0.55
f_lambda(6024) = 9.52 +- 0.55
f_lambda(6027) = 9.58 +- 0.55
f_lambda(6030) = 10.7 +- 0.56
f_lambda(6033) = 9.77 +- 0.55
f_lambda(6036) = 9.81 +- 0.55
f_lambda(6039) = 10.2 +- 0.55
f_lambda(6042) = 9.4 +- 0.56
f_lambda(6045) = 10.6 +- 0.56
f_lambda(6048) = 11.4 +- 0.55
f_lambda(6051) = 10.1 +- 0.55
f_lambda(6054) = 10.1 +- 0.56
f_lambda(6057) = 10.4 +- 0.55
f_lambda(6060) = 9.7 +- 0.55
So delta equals 0.000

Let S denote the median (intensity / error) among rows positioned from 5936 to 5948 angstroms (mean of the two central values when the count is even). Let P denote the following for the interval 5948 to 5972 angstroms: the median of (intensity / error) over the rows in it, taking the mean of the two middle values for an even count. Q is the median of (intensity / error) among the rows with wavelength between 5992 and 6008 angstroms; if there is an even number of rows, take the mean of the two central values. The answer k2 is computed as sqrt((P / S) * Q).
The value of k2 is 4.22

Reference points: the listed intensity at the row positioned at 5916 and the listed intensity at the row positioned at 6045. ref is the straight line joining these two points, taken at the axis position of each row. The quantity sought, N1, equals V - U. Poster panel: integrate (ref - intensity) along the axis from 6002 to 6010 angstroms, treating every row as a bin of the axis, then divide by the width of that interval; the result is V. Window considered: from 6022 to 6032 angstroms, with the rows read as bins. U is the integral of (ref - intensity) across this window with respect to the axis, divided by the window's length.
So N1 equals -0.07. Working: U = 0.52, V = 0.44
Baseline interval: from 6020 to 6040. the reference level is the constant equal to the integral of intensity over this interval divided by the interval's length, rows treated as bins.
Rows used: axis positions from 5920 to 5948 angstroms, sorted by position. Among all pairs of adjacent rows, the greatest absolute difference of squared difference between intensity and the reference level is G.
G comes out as 1.5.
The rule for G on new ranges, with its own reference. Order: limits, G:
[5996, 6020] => 1.2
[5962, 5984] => 0.6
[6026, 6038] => 0.7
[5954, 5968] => 0.5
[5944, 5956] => 0.3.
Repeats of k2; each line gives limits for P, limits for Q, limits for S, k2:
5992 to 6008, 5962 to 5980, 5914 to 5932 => 4.18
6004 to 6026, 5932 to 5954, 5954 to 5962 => 4.15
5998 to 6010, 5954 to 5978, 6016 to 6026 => 4.11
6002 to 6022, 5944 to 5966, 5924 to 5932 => 4.18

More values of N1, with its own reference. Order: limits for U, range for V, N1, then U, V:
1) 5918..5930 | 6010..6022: 0.89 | -0.09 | 0.80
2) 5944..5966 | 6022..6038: 0.43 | 0.14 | 0.58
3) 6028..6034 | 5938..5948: 0.10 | 0.24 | 0.34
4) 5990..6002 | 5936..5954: -0.07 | 0.27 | 0.19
